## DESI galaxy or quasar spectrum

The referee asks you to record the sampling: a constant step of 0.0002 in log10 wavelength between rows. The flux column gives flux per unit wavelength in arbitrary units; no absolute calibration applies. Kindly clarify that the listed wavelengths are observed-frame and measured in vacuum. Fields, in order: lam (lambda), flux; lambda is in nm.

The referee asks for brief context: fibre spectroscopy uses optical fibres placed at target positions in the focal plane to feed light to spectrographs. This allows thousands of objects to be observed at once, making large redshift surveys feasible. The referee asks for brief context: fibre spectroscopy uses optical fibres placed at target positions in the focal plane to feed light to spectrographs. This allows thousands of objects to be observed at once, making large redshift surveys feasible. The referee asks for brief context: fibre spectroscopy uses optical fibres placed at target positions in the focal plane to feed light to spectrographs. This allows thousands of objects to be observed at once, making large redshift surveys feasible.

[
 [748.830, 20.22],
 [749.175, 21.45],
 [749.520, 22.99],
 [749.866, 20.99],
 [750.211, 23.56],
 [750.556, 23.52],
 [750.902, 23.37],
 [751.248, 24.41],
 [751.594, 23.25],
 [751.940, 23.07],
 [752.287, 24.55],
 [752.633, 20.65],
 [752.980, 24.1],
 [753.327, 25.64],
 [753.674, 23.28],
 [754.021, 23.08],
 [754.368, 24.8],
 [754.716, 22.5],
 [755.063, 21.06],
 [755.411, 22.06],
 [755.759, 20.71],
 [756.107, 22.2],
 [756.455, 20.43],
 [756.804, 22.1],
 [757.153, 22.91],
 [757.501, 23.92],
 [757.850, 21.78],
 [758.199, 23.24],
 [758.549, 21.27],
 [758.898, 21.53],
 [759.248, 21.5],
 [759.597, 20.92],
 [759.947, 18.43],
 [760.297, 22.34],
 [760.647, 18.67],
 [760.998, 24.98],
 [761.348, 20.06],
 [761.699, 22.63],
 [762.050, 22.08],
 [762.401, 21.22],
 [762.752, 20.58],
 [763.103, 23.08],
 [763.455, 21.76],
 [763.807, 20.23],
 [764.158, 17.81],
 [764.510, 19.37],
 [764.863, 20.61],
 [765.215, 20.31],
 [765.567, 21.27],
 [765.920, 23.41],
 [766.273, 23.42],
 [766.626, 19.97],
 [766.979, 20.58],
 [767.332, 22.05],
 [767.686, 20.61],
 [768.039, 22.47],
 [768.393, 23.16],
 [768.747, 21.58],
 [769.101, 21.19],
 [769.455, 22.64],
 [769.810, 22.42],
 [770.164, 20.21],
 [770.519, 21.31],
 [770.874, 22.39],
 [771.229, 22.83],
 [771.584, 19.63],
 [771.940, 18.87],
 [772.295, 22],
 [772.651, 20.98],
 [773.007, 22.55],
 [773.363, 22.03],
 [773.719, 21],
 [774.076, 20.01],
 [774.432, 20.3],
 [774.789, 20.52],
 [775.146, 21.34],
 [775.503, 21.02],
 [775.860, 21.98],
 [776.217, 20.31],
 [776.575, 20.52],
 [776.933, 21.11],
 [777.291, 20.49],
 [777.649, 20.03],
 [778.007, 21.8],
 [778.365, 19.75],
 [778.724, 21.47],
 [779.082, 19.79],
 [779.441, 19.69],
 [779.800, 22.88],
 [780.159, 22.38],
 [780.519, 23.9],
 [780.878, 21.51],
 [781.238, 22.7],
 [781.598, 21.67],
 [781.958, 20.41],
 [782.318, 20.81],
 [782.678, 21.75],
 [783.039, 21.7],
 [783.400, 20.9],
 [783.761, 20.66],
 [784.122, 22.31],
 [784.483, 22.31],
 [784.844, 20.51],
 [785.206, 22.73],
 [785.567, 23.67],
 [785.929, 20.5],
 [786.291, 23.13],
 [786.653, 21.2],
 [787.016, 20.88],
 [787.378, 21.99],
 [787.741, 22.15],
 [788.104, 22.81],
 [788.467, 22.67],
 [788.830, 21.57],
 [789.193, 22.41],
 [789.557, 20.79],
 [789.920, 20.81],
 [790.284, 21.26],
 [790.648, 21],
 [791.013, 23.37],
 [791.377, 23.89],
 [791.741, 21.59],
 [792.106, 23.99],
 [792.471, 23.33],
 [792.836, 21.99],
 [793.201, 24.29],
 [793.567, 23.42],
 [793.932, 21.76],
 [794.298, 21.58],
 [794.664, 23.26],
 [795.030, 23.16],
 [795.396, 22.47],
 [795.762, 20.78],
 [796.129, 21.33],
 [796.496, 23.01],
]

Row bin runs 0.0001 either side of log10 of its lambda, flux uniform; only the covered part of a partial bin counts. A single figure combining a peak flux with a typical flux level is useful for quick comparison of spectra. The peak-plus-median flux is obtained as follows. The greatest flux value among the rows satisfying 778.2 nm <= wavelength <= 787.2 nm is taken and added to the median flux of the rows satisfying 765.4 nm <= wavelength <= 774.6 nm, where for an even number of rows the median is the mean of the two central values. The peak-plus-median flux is 45.3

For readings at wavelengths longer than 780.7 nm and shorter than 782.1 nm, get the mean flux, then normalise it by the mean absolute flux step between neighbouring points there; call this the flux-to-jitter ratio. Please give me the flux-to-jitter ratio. 19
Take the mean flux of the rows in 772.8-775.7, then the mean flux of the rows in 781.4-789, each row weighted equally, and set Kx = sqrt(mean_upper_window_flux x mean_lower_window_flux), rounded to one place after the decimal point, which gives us 21.4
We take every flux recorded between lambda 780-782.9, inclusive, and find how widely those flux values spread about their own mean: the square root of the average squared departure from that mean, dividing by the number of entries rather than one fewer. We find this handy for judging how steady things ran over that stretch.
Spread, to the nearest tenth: 1.0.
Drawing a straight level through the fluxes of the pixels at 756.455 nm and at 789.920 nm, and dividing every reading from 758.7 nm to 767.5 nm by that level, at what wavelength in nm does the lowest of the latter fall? 764.158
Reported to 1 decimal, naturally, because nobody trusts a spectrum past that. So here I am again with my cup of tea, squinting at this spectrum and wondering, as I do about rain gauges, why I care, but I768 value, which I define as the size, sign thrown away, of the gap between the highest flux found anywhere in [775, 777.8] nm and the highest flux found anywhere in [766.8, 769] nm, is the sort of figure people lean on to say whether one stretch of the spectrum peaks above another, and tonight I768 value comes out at 1.2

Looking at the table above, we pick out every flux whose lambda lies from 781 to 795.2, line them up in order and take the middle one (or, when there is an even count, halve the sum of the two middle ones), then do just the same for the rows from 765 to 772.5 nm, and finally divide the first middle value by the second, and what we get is 1.02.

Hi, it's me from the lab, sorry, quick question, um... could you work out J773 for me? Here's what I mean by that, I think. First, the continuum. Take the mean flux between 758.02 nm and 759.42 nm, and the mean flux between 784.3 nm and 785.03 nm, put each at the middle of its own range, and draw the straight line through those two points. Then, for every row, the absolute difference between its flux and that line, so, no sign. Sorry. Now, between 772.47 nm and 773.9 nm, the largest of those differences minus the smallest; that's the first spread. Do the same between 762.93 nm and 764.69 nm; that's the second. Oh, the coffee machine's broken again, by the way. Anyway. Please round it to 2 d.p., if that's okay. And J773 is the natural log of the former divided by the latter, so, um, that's -2.04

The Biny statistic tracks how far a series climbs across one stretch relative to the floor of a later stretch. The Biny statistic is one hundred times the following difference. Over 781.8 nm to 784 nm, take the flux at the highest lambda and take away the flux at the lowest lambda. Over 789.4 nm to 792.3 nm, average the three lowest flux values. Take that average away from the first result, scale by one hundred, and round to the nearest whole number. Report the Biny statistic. -2062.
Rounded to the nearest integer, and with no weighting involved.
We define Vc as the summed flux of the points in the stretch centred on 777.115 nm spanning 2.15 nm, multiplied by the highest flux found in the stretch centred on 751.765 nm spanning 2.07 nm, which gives 3051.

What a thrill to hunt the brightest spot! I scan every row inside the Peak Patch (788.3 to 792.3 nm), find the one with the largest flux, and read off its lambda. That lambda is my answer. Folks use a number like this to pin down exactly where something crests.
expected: 792.106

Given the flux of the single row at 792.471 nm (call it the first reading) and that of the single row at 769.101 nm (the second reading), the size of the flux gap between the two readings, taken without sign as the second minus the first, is 2.1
